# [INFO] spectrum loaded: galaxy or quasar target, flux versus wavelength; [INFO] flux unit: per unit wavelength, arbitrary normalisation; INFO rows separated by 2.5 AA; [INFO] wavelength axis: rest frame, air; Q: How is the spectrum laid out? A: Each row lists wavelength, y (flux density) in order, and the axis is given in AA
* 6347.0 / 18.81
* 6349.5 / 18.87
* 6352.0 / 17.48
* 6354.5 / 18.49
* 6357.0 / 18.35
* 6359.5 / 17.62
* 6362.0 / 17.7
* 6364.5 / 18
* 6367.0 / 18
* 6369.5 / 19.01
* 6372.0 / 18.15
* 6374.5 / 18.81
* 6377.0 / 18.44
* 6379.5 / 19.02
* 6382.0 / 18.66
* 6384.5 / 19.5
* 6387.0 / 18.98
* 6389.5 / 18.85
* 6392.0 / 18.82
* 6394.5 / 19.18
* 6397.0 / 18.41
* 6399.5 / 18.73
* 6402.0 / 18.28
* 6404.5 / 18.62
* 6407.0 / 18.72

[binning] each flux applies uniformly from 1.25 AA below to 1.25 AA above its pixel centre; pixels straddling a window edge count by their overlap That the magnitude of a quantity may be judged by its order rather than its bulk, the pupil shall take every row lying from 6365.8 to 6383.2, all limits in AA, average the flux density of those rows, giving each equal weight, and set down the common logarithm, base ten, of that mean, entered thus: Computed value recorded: 1.27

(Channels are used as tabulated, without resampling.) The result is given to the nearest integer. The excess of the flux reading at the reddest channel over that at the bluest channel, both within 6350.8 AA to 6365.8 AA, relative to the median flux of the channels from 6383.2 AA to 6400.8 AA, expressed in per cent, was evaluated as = 3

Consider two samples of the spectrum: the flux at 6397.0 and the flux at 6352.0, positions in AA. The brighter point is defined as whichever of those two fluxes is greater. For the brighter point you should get 18.4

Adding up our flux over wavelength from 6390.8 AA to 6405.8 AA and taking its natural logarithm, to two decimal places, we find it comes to 5.64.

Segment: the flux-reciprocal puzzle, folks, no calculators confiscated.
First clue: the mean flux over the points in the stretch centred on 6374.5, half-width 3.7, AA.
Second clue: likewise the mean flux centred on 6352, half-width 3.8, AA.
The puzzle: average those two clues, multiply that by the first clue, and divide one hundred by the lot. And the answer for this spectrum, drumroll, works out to 0.295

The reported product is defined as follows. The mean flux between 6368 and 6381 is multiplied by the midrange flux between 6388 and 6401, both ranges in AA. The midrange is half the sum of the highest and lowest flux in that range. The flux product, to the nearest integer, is 351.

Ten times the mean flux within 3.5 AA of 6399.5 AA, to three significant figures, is 185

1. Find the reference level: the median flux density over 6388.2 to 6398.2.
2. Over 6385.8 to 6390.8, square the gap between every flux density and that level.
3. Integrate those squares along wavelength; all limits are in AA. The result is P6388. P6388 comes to 0.1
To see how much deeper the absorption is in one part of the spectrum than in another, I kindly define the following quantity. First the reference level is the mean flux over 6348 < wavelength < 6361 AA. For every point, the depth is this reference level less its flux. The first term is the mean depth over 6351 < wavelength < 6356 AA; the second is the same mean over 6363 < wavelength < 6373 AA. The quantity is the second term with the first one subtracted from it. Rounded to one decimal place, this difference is -0.3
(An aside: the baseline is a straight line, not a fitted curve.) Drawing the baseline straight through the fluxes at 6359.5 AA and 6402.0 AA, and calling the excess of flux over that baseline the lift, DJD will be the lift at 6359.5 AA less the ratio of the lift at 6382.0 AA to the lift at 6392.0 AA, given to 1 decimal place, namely -1.0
